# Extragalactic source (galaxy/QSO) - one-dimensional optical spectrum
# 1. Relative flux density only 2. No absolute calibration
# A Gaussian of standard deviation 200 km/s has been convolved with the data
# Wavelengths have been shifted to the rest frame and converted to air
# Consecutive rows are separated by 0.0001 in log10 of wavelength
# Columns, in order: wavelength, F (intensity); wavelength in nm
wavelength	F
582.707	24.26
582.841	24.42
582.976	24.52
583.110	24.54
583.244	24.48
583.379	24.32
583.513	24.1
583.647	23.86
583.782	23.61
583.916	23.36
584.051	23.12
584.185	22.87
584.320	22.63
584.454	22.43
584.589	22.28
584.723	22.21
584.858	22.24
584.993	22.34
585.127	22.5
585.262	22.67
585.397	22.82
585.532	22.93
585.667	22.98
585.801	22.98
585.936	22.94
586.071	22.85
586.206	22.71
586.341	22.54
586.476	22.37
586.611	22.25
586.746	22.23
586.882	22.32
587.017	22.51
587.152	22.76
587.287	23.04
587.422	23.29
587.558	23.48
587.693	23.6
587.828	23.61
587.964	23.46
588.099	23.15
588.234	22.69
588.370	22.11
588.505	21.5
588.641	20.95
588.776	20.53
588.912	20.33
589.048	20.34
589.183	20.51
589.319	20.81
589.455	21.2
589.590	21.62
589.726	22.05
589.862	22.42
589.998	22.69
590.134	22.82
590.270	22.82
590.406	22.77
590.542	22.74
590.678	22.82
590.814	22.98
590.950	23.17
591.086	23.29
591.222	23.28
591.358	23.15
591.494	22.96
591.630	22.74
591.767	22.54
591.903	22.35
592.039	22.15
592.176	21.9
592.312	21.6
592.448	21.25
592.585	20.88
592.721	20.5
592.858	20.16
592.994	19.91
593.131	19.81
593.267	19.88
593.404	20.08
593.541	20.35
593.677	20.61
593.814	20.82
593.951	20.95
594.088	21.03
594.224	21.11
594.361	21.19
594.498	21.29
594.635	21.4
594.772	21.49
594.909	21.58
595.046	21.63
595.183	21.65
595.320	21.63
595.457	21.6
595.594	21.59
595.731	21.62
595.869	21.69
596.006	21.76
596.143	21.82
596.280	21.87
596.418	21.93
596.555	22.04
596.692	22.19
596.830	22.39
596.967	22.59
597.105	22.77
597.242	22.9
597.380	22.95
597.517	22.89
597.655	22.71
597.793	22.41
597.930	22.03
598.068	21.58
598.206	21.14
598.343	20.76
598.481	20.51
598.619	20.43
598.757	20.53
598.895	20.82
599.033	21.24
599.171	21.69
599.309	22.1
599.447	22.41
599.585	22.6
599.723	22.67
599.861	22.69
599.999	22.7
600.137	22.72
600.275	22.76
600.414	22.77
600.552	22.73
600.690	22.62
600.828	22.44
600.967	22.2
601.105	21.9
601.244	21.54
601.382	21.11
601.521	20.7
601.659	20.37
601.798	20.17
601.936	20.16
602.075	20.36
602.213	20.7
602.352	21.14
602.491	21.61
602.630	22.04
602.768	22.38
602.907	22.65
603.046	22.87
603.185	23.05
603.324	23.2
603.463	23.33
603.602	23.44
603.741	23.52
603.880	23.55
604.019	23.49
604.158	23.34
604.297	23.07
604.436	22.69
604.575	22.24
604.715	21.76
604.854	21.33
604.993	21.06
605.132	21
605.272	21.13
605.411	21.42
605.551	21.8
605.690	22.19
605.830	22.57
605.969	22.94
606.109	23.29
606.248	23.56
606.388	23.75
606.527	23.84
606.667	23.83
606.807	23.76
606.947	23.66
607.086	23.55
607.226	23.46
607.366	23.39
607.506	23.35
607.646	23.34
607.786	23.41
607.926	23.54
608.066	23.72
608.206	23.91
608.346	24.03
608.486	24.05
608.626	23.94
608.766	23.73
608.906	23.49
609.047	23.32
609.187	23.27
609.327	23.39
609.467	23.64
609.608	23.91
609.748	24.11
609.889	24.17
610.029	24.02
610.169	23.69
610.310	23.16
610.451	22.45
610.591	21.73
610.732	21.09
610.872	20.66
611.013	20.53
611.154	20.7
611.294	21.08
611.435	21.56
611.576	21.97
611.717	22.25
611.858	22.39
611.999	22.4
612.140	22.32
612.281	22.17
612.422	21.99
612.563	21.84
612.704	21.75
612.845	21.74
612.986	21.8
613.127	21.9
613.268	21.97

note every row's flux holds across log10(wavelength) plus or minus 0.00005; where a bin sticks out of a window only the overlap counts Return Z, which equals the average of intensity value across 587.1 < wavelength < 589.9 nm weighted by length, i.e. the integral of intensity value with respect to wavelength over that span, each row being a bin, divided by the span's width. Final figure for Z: 22.1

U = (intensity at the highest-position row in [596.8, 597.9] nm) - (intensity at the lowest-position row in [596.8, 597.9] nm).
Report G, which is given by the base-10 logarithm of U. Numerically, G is -1.70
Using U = 0.0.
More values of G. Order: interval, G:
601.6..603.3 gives 0.43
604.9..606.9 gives 0.43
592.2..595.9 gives -1.05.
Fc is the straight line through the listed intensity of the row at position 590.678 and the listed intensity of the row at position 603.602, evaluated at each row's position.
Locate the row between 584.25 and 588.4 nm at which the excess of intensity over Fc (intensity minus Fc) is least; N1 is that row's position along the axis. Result 588.370 nm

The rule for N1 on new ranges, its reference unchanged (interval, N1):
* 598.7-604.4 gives 601.936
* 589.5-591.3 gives 589.590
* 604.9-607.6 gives 605.132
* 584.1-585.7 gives 584.723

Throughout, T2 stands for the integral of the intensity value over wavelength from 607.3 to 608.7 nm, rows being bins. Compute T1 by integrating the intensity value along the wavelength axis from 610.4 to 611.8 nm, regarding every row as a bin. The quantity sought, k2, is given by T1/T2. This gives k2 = 0.90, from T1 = 30.0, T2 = 33.1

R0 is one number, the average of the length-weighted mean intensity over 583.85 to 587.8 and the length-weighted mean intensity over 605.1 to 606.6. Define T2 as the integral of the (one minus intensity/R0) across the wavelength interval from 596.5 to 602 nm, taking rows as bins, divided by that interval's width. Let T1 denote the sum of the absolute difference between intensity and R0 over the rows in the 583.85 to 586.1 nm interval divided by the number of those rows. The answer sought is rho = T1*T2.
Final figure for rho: 0.010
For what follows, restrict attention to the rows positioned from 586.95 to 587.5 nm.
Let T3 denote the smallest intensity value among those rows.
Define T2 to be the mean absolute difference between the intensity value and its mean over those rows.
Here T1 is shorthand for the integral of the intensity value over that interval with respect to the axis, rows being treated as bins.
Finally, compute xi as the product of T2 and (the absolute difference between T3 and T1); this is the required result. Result 2.6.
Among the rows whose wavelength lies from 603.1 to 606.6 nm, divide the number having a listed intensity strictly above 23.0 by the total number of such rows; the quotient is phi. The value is 0.52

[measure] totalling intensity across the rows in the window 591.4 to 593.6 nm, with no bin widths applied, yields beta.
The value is 339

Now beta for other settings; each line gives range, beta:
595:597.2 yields 351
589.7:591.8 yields 365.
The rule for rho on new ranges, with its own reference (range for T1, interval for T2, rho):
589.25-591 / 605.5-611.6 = -0.010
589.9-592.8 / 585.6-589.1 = 0.005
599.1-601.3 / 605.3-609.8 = -0.010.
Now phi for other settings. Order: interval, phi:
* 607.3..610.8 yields 0.88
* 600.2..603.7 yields 0.16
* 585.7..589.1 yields 0.28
